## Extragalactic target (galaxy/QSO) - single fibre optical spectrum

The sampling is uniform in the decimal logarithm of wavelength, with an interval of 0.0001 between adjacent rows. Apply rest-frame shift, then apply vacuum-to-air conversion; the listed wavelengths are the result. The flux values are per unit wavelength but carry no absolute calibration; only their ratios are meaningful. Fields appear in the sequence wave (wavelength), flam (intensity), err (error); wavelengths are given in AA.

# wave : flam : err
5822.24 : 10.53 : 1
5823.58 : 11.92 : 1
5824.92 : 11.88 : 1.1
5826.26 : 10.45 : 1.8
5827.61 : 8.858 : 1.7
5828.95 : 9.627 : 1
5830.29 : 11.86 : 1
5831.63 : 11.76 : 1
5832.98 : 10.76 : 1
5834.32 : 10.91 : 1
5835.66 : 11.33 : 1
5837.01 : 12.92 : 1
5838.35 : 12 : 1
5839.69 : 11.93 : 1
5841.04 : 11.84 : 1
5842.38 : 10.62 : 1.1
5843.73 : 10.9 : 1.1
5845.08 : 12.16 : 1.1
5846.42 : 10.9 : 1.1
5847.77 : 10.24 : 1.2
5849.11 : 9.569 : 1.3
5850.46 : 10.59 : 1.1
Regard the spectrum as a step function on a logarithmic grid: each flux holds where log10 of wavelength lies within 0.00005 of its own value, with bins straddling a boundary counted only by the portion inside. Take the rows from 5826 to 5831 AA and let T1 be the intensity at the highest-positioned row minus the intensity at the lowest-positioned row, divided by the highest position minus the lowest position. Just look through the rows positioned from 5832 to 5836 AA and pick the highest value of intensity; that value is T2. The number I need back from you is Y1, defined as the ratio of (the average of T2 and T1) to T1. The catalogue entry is 17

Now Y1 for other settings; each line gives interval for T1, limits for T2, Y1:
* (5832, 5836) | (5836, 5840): 31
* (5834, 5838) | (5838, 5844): 9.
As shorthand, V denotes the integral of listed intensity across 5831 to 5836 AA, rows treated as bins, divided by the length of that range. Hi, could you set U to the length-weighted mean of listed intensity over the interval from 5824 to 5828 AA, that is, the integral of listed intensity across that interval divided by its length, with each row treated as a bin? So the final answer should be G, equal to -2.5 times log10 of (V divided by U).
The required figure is -0.06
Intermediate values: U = 10.6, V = 11.2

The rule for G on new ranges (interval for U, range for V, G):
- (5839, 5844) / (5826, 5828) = 0.19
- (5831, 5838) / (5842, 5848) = 0.05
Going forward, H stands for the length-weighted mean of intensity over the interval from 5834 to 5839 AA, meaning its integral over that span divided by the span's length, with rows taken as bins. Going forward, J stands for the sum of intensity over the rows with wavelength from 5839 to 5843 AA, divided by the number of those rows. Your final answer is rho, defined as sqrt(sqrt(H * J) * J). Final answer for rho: 11.6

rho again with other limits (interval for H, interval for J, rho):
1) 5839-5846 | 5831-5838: 11.5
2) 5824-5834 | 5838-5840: 11.7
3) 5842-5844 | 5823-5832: 10.9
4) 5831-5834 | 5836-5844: 11.6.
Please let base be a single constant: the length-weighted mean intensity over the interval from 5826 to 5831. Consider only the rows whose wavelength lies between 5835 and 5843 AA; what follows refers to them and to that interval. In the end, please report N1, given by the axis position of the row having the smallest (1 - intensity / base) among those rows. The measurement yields 5837.01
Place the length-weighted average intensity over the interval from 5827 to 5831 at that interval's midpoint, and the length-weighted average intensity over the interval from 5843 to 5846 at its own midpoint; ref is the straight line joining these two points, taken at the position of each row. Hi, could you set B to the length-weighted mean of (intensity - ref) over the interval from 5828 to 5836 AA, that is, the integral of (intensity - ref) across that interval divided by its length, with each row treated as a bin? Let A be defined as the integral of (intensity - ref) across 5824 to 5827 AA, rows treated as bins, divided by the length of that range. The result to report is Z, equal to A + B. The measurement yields 1.8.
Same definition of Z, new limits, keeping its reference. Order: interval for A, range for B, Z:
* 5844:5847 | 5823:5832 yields 0.8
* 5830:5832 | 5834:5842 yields 2.4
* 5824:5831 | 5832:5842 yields 1.4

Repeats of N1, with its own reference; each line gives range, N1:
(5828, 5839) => 5837.01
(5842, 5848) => 5845.08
